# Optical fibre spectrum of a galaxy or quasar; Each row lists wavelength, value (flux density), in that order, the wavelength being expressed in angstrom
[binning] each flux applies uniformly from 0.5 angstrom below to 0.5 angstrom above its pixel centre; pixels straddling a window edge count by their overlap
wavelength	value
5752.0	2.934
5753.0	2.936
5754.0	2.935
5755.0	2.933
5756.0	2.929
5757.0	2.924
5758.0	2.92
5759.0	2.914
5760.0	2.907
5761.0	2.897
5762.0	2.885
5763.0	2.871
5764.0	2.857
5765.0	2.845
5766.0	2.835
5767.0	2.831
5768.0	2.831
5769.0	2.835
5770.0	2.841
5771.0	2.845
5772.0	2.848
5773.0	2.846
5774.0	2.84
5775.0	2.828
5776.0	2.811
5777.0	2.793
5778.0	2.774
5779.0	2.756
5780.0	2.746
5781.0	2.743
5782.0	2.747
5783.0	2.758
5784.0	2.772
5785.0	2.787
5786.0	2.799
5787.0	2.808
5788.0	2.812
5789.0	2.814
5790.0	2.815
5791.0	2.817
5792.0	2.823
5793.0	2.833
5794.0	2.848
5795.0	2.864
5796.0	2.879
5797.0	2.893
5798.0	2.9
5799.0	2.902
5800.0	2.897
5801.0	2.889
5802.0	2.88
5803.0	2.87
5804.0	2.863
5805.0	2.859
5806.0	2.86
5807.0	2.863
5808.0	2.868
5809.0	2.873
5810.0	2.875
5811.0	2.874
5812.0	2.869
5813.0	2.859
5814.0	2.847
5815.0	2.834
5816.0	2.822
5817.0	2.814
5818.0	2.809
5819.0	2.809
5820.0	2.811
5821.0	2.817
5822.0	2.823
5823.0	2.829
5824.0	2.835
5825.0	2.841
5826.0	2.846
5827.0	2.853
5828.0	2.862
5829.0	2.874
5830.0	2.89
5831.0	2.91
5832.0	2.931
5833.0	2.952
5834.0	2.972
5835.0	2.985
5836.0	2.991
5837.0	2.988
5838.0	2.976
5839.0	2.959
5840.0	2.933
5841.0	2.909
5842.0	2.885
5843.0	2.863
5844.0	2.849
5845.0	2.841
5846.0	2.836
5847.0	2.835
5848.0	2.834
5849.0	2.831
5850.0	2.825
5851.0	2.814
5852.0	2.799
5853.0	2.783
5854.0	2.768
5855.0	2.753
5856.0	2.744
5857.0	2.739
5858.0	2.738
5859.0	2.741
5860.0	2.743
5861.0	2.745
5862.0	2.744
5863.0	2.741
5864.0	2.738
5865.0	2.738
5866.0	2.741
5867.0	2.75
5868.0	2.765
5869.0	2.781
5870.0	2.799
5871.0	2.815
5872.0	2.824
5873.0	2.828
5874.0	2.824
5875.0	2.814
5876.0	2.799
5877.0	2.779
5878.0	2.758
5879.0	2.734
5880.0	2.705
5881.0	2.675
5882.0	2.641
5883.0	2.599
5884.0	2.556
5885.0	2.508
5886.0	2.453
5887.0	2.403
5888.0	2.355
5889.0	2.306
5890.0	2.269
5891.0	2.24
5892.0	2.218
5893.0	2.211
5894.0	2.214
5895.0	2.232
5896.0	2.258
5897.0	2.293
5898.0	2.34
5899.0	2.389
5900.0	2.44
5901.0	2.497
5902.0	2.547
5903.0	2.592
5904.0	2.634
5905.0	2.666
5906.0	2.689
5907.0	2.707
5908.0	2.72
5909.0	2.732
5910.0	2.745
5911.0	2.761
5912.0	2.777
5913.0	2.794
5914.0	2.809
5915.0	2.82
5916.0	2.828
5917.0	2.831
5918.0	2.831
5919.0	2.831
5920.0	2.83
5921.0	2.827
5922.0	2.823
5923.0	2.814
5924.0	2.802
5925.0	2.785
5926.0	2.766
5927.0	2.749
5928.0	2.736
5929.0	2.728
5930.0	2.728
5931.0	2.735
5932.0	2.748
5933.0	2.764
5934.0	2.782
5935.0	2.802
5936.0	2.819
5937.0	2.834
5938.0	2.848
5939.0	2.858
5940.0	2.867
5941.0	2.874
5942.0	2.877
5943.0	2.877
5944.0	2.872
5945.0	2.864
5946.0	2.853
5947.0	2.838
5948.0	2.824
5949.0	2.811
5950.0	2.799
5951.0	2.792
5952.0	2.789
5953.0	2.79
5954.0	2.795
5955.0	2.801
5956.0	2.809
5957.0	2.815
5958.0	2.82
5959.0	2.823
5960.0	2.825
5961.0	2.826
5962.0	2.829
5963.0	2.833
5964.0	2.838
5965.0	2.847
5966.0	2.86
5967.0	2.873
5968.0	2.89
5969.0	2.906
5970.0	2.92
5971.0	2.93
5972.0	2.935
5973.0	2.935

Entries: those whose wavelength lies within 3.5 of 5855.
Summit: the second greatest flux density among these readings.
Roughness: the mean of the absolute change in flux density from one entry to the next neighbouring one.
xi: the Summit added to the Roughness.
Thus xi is 2.79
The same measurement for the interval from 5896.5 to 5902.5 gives 2.55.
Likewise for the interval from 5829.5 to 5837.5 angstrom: 3.00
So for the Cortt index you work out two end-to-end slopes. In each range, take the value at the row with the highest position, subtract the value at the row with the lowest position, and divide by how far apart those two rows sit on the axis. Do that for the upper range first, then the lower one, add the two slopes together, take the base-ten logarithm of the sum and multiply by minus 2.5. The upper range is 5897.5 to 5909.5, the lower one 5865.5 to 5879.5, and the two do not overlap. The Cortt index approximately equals 3.6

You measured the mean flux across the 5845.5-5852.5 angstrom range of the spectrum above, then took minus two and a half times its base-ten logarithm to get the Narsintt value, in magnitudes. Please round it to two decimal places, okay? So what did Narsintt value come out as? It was -1.13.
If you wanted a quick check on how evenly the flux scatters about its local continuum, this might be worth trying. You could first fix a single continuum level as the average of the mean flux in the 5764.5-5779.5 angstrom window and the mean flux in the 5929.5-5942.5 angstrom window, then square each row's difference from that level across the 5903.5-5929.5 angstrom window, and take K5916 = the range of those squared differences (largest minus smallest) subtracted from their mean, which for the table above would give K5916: -0.0283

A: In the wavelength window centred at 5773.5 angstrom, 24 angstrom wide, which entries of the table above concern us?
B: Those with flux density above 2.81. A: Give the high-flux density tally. 15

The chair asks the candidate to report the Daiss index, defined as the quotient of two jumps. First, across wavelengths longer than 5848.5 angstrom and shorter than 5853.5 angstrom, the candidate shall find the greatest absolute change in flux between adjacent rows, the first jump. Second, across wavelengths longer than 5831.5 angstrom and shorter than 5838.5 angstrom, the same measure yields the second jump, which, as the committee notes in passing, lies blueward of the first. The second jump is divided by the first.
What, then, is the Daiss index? 1.3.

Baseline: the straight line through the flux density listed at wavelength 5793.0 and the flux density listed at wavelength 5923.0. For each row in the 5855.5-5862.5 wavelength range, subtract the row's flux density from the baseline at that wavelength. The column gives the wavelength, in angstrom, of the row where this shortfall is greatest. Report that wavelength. 5858.0 angstrom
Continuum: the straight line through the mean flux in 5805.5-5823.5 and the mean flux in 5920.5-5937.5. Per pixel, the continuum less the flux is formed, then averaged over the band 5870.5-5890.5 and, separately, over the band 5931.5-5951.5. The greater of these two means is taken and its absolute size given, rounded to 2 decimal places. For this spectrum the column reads 0.17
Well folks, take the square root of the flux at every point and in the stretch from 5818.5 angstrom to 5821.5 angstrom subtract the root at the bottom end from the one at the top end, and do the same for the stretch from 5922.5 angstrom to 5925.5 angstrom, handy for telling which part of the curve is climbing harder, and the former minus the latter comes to 0.011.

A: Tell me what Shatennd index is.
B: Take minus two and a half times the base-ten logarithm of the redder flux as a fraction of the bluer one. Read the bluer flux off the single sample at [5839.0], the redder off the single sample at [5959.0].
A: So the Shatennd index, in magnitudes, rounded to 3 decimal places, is 0.051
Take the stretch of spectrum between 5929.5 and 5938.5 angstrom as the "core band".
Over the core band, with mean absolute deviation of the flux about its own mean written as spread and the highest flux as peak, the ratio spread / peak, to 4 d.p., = 0.0129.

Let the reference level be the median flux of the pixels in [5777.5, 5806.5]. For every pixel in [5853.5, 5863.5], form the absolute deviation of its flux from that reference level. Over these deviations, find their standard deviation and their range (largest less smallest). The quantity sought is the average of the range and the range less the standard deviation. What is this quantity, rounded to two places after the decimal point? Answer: 0.03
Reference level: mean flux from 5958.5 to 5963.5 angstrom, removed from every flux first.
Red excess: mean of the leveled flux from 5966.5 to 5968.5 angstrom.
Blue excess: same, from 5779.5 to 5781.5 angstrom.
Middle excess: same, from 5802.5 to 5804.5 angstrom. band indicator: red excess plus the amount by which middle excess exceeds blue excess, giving 0.2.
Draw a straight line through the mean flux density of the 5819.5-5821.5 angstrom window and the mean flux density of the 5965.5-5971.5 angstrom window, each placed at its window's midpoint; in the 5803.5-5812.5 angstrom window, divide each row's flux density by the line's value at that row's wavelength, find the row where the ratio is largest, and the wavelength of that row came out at 5810.0 angstrom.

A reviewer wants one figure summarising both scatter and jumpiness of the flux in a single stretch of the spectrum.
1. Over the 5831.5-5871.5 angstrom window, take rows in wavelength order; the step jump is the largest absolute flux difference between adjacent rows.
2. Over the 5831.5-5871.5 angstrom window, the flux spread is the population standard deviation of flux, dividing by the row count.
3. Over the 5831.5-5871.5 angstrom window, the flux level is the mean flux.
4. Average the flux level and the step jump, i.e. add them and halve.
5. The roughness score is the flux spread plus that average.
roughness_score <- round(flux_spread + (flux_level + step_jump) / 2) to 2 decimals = 1.51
